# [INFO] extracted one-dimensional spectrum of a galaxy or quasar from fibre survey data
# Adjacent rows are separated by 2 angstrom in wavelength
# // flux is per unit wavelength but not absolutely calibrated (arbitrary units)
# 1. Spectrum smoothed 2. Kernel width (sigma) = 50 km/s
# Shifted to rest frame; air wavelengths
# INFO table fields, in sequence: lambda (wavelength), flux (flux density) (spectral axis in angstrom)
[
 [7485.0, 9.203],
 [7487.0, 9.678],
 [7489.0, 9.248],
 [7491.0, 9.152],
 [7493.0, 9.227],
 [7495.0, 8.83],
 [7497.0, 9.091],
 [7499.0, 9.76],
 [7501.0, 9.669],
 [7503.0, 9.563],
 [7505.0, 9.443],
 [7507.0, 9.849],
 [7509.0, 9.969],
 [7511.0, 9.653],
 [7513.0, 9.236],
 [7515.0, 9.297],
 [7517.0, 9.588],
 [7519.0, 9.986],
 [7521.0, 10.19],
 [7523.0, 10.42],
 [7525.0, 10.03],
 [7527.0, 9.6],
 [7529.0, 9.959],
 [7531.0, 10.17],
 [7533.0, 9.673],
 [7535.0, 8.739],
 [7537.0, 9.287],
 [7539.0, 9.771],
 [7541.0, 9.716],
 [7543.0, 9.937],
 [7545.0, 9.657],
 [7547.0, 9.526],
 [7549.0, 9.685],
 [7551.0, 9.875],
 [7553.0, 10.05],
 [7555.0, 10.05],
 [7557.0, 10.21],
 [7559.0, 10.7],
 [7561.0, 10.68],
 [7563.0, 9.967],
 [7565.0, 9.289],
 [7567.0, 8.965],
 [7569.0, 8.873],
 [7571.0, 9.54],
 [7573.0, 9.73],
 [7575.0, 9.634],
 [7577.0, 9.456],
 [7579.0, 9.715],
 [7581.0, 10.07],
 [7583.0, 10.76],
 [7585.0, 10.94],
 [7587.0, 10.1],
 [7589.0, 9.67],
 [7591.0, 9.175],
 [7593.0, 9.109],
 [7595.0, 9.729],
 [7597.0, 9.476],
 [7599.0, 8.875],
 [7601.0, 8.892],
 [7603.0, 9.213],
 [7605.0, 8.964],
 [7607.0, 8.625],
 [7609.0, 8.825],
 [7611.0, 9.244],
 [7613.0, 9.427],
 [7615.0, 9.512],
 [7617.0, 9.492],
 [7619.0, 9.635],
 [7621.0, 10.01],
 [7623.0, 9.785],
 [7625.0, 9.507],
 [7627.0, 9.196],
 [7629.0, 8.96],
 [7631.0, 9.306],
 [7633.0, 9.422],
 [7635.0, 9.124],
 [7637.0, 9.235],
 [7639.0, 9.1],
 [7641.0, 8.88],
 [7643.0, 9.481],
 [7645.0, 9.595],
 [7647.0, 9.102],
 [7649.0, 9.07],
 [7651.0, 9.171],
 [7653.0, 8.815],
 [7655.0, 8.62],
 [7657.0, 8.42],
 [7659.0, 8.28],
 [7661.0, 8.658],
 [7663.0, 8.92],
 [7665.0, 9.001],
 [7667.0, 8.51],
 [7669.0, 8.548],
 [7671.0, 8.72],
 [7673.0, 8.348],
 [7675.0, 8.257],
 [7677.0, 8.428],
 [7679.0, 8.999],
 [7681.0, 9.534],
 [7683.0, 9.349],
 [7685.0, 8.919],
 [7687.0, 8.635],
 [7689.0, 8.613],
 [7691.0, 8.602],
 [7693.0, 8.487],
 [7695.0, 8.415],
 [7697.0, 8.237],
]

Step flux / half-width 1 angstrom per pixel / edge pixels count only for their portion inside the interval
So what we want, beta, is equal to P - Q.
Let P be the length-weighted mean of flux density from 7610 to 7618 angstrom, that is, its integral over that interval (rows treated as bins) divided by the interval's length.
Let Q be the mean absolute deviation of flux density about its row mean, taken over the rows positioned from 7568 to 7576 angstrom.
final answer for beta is 9.13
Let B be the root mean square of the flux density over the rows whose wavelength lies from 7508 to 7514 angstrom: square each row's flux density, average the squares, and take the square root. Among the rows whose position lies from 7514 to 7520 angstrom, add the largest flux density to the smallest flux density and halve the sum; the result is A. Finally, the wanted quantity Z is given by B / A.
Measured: 1.00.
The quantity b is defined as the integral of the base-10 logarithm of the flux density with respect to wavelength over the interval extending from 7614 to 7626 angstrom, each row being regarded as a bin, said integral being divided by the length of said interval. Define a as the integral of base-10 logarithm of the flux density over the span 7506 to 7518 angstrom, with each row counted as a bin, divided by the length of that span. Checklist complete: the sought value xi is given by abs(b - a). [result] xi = 0.003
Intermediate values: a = 0.982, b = 0.985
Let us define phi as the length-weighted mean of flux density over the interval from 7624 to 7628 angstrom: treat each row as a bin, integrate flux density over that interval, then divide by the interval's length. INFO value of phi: 9.4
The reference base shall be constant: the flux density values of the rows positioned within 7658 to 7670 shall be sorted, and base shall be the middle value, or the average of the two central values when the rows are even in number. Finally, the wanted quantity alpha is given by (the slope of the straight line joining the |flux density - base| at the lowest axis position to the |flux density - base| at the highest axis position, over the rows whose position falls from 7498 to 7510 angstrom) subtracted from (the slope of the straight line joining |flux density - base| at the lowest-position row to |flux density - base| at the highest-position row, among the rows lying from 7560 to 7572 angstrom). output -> -0.13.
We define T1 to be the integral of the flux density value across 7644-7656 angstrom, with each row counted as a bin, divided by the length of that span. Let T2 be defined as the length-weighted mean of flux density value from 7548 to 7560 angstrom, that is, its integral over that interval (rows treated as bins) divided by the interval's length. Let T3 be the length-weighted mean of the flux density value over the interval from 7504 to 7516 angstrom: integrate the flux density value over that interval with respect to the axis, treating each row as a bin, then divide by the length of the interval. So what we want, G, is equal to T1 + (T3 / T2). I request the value 10.0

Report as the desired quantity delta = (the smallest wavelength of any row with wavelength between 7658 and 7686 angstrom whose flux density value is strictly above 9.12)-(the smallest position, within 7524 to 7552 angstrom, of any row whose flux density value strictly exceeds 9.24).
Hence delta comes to 156 angstrom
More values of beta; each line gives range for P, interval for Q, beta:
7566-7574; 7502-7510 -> 9.07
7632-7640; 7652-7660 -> 9.04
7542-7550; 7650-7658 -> 9.46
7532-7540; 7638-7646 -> 9.09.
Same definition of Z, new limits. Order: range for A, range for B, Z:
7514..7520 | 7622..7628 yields 0.99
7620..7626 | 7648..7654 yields 0.92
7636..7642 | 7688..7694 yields 0.95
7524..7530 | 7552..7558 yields 1.03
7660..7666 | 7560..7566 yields 1.13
